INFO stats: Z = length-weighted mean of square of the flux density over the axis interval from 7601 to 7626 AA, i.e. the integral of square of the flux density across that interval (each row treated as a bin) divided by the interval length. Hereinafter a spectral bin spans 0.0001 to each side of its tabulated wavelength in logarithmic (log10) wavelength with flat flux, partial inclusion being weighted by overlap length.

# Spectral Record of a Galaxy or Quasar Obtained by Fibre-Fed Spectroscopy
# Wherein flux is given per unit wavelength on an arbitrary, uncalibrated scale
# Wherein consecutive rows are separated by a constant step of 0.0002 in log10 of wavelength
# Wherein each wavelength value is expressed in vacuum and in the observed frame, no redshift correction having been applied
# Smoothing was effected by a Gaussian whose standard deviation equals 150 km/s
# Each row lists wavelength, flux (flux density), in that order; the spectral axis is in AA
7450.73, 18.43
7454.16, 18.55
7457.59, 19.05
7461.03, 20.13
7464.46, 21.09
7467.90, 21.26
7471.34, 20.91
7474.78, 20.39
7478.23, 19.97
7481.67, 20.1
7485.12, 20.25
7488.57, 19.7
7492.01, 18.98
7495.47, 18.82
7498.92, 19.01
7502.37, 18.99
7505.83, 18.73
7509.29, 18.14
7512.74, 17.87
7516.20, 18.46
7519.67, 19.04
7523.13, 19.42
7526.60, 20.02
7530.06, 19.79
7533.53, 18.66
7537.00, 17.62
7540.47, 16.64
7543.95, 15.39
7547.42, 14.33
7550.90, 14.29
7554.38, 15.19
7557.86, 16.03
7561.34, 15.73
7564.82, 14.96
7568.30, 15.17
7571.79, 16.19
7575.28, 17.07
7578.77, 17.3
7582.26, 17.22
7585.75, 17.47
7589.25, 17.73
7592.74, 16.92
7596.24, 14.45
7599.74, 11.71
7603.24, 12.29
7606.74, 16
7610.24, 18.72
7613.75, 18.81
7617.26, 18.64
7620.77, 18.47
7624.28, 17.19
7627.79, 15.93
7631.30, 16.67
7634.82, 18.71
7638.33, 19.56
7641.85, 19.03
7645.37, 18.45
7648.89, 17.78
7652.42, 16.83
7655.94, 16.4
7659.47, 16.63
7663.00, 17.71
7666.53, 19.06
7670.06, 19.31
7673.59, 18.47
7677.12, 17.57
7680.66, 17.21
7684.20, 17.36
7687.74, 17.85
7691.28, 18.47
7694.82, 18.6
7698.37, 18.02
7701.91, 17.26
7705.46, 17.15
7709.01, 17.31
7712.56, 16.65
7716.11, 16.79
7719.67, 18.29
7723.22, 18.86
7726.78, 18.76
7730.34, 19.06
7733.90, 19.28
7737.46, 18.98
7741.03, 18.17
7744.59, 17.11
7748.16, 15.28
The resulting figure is 296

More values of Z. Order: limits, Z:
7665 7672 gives 368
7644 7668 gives 308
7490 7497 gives 359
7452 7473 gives 406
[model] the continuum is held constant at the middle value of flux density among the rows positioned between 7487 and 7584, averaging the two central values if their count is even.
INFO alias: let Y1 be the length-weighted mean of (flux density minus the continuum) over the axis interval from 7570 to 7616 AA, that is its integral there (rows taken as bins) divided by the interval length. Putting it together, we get -1.4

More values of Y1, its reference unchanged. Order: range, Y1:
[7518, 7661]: -0.8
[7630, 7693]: 0.2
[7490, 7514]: 0.9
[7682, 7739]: 0.3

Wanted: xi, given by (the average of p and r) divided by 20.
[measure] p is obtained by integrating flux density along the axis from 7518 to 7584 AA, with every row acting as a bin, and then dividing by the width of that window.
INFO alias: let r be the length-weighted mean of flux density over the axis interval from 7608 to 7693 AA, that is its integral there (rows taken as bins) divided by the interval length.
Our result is 0.870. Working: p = 16.8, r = 17.9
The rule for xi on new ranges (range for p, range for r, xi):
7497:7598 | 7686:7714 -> 0.871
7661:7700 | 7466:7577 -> 0.904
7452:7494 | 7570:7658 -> 0.926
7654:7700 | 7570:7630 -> 0.862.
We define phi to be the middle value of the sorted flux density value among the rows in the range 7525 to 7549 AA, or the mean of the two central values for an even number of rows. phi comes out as 17.6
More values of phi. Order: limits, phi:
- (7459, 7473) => 21.0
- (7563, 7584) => 16.6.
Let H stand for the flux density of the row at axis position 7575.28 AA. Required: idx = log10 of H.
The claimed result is 1.232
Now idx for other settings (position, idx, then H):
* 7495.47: 1.275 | 18.82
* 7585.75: 1.242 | 17.47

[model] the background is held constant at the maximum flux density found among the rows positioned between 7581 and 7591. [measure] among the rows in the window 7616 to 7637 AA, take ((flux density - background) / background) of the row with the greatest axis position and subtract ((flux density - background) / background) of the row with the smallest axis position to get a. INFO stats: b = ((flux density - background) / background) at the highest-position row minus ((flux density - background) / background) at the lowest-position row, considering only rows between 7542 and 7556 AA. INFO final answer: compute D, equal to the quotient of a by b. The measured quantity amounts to 0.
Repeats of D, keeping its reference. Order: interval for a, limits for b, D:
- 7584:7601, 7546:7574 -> -3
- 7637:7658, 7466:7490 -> 2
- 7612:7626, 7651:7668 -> -1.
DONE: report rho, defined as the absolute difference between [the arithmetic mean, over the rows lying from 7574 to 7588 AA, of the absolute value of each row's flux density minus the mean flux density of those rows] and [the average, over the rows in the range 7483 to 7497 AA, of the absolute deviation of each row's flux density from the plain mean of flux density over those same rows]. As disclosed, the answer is 0.42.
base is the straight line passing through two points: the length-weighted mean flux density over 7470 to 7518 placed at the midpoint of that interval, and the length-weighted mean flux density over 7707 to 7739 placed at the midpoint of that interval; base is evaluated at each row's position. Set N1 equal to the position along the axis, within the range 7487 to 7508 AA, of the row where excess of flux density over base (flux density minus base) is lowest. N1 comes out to 7505.83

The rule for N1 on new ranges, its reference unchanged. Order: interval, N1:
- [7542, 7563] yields 7550.90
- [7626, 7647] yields 7627.79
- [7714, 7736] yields 7716.11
